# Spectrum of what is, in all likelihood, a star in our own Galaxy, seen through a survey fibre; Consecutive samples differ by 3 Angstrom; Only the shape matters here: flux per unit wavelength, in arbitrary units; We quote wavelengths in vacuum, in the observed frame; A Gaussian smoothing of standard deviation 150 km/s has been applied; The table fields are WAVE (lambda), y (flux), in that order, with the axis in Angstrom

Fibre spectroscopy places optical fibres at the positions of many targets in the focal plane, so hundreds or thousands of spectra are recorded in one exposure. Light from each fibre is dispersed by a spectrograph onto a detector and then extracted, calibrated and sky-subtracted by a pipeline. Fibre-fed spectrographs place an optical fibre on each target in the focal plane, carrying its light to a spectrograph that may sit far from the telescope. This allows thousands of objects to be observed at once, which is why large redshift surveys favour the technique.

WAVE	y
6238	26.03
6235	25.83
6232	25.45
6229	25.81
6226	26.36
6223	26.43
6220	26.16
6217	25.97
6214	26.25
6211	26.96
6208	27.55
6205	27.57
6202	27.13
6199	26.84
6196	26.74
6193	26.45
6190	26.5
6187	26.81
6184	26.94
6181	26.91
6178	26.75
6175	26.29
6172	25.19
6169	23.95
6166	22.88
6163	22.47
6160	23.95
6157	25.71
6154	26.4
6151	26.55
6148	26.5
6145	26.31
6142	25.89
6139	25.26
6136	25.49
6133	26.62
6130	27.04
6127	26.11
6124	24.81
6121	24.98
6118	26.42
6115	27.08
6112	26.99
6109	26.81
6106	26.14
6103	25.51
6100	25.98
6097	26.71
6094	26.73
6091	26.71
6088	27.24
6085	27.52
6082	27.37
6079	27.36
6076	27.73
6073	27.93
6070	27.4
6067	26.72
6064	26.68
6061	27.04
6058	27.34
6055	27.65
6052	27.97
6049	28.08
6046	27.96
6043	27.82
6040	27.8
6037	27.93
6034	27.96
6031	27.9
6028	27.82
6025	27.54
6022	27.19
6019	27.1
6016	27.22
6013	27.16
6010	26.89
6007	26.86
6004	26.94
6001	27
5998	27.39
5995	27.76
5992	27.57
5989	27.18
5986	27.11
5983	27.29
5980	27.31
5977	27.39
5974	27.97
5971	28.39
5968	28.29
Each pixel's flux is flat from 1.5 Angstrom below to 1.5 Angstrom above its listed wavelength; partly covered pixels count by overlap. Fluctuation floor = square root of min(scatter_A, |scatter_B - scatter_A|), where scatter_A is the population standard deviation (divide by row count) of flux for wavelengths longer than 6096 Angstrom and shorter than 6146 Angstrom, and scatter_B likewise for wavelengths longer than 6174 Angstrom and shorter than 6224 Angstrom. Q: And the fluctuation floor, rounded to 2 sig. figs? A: 0.51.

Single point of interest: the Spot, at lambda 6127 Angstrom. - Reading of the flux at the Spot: 26.11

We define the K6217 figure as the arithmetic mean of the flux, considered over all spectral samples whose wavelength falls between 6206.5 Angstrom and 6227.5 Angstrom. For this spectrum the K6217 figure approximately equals 26.5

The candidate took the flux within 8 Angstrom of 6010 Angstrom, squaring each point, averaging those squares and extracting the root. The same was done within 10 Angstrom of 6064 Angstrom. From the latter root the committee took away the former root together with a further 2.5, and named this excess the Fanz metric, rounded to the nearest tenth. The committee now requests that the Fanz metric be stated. -2.3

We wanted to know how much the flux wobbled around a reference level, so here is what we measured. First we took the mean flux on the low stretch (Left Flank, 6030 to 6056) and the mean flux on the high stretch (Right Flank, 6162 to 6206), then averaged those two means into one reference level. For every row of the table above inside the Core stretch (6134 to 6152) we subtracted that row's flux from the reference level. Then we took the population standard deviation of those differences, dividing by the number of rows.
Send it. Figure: 0.49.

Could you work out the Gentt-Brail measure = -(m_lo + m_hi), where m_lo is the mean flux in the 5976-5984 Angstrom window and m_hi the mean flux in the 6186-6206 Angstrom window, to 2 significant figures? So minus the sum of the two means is -54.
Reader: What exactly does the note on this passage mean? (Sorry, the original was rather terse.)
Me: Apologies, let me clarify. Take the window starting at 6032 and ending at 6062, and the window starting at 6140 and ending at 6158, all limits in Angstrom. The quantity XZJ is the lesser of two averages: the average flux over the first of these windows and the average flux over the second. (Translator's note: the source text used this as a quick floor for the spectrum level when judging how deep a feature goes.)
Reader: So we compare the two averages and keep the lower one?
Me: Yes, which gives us 26.2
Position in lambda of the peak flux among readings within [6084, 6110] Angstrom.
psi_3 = 6085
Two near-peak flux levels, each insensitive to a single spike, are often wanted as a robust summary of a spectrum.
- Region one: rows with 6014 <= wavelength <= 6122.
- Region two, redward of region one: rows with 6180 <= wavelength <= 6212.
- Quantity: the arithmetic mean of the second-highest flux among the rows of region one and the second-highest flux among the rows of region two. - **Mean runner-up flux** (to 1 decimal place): 27.8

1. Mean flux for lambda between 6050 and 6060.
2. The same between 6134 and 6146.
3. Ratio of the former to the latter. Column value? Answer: 1.07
